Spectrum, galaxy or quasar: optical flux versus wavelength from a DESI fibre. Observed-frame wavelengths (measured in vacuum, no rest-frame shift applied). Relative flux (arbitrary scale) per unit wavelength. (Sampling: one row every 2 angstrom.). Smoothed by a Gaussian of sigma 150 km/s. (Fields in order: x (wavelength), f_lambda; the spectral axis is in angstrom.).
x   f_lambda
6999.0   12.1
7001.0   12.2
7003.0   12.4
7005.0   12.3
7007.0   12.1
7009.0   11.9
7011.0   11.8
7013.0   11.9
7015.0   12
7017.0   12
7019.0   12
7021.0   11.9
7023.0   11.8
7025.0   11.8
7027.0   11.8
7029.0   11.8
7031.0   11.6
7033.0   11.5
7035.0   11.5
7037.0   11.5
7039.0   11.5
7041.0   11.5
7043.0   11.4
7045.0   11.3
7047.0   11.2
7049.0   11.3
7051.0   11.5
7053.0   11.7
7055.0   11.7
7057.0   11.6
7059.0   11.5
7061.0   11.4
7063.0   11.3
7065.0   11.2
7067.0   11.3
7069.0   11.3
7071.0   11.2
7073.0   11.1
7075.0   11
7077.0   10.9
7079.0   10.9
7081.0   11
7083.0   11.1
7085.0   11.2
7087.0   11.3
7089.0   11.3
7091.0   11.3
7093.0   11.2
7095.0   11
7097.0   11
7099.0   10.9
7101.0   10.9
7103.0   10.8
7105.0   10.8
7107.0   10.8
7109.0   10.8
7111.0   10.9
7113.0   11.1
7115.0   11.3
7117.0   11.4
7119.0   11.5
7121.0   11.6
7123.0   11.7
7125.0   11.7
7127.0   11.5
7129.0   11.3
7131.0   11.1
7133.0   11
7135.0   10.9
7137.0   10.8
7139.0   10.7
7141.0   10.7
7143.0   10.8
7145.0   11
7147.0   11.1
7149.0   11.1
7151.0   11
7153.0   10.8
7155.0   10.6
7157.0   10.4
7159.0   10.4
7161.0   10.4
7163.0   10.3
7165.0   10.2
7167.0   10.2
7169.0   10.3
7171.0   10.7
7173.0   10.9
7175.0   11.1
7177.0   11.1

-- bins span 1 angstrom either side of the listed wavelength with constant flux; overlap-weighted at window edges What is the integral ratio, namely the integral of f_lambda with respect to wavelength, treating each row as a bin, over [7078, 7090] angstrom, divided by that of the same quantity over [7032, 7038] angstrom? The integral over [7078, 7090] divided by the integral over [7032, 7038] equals 1.9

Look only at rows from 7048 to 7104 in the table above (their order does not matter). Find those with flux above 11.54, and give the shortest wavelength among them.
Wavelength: 7053.0 angstrom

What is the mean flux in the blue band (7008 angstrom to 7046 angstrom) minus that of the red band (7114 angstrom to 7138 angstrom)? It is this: 0.4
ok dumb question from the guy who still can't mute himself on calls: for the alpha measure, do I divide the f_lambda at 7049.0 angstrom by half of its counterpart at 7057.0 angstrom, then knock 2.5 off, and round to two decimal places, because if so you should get -0.55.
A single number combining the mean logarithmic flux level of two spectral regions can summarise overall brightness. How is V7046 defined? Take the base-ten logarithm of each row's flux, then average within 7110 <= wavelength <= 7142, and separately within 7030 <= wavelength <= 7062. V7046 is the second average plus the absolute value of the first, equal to 2.11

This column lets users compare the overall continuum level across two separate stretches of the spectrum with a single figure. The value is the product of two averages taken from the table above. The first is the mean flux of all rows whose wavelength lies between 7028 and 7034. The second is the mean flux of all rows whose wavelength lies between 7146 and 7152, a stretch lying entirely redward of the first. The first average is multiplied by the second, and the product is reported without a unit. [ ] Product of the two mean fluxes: 129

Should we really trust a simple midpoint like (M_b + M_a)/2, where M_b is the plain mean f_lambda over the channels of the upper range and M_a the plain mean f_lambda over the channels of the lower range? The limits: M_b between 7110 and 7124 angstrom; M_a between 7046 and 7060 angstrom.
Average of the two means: 11.4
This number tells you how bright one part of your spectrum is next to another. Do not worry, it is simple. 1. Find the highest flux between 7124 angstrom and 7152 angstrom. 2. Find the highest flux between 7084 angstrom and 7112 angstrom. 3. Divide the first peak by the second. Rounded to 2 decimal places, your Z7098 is 1.04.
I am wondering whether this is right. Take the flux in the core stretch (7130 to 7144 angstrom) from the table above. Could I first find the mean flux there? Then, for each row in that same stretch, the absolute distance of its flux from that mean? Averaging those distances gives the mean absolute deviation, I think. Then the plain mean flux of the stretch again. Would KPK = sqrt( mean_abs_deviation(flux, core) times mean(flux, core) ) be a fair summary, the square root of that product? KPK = 1.15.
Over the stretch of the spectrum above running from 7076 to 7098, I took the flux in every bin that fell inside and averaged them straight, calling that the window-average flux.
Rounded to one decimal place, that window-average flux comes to 11.1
